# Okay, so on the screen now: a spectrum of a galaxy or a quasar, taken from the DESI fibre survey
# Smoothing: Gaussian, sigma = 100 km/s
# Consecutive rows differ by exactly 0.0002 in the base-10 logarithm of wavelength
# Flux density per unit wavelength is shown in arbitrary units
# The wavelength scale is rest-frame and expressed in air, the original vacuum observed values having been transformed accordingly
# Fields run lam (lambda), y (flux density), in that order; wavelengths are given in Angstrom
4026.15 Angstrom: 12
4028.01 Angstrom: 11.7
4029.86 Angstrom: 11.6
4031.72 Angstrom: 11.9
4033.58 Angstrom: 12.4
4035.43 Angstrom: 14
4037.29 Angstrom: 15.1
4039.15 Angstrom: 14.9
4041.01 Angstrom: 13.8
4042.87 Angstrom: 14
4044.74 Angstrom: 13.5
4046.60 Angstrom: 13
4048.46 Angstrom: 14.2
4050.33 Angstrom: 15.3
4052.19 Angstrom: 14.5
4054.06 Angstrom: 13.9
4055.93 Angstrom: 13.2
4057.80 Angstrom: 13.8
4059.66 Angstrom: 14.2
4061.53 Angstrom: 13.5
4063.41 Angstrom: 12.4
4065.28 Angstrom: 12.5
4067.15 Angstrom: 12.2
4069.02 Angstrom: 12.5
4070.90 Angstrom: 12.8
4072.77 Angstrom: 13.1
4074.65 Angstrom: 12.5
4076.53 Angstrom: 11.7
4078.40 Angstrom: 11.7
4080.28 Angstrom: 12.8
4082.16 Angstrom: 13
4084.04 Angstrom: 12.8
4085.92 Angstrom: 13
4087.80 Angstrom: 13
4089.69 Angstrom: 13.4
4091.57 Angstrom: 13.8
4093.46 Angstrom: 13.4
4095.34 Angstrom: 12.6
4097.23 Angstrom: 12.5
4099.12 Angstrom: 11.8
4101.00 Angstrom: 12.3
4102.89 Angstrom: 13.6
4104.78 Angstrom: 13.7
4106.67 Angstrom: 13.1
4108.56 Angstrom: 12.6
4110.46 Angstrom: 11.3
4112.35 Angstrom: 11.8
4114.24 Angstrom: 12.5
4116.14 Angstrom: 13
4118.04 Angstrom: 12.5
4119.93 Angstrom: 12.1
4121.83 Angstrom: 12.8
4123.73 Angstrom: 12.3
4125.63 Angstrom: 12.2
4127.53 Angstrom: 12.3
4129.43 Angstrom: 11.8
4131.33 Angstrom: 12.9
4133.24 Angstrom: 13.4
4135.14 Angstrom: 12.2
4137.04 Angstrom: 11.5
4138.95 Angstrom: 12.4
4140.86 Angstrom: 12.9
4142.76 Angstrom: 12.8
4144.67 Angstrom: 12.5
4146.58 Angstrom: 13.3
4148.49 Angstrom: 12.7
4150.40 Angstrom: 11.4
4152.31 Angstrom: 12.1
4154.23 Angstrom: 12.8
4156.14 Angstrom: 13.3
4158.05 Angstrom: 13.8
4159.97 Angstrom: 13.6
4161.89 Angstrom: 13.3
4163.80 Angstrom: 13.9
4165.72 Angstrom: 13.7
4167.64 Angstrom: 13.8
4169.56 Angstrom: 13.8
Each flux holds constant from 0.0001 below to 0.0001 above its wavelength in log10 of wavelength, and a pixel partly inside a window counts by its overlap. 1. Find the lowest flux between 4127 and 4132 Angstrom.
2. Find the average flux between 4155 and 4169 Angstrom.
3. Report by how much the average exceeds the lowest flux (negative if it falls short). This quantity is 1.8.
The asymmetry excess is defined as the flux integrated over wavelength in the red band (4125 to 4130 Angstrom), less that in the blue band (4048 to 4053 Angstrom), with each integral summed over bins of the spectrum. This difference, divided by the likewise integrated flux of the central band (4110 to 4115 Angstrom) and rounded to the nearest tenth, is -0.2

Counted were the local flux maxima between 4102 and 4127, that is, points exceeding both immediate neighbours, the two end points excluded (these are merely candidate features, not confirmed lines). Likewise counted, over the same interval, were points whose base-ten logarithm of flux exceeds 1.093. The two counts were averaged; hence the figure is 5.5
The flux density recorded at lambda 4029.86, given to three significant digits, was 11.6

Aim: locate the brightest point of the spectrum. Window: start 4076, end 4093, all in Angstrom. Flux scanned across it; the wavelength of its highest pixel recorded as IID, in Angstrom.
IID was 4091.57 Angstrom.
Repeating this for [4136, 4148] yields 4146.58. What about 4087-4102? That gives 4091.57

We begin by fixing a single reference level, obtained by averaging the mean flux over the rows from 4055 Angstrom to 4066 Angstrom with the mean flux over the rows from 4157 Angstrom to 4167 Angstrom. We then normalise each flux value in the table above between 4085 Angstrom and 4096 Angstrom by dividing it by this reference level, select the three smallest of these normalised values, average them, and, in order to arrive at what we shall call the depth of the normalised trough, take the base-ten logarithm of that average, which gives -0.020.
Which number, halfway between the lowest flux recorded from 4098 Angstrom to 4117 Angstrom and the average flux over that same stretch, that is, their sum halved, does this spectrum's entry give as 11.93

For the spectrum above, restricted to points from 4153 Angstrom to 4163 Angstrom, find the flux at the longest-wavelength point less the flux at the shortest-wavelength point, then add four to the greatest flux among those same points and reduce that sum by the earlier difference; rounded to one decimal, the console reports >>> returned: 17.3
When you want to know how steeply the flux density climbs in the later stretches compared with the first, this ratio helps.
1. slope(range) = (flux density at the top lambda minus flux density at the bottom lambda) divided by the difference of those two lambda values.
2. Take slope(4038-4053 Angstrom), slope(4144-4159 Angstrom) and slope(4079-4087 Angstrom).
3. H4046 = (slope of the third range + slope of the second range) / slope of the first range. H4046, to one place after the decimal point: -4.3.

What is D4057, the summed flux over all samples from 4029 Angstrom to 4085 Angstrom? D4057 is 397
